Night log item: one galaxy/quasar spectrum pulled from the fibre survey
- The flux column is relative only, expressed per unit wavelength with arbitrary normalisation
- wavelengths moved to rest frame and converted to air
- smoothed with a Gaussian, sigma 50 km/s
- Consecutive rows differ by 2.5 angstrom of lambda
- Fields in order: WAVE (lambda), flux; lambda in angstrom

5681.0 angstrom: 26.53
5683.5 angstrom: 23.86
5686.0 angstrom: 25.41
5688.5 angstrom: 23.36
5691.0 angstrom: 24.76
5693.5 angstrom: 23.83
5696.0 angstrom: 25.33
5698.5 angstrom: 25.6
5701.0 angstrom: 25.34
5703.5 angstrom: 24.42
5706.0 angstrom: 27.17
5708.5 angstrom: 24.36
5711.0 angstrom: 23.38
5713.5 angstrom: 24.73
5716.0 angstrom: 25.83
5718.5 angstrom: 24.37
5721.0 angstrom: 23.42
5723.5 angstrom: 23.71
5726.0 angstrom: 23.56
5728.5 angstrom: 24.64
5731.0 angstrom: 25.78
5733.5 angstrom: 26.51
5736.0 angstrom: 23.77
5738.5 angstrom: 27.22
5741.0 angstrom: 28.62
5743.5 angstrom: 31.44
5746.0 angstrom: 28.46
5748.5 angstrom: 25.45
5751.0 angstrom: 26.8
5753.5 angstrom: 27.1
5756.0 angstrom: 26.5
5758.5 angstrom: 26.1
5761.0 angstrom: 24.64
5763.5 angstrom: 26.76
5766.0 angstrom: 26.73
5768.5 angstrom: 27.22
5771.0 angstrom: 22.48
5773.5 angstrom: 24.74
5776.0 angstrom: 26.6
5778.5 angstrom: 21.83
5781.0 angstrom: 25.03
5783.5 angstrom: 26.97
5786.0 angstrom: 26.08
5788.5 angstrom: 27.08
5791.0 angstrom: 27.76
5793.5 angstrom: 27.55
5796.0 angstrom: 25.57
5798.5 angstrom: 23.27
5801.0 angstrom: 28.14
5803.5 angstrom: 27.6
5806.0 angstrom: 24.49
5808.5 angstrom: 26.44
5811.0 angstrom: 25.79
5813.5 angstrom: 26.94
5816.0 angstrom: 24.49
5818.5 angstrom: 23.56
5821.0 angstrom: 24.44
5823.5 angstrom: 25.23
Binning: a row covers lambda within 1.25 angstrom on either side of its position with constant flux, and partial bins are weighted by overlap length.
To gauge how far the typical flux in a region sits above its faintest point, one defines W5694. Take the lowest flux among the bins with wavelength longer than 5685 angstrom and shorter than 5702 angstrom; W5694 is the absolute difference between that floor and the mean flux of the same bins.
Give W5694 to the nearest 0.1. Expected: 1.4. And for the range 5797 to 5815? 2.8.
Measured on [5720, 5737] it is 1.1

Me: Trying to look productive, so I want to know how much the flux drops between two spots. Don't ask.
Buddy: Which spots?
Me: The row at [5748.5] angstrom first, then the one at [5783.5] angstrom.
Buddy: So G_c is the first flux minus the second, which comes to -1.5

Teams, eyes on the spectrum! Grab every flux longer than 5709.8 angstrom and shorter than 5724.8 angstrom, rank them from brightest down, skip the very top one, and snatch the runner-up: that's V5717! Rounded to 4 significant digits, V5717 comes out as 24.73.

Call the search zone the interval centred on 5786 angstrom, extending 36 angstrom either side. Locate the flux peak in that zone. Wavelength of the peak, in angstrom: 5801.0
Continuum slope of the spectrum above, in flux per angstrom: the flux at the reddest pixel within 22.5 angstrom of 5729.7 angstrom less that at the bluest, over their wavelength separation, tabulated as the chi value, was 0.06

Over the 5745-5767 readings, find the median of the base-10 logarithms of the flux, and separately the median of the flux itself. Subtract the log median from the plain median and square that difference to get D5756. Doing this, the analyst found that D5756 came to 640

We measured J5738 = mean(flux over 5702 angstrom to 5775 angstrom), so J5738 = 25.7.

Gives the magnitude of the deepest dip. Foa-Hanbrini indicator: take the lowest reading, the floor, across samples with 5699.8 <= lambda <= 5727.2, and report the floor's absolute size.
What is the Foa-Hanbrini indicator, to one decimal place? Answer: 23.4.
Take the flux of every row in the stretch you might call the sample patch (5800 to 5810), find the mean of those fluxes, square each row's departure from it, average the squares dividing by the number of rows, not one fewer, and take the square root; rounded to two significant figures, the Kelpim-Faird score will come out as 1.4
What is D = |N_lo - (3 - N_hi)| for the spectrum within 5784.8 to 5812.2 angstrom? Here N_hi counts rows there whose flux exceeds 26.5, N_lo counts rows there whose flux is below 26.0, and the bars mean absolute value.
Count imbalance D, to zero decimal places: 6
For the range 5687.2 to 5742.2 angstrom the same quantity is 19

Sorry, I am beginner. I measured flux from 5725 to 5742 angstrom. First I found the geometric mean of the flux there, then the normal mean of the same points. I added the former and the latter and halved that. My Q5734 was 25.7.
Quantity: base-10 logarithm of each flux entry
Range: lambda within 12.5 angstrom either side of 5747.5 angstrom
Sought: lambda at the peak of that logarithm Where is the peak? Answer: 5743.5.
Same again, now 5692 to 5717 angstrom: 5706.0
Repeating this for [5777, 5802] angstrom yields 5801.0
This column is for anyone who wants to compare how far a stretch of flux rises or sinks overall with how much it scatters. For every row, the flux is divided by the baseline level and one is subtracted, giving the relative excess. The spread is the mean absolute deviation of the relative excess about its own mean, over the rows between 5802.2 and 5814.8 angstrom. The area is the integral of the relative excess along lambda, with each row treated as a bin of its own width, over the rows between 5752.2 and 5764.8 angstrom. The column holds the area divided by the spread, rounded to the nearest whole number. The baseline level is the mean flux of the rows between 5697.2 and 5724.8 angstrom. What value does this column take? 21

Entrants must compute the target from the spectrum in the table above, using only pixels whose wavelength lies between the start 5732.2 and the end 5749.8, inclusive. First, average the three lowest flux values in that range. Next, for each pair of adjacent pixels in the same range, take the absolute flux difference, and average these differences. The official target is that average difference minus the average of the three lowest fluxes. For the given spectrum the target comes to -22.5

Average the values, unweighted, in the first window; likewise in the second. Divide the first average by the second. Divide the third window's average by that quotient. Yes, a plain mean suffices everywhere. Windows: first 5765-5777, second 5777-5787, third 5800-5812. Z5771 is 25.9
